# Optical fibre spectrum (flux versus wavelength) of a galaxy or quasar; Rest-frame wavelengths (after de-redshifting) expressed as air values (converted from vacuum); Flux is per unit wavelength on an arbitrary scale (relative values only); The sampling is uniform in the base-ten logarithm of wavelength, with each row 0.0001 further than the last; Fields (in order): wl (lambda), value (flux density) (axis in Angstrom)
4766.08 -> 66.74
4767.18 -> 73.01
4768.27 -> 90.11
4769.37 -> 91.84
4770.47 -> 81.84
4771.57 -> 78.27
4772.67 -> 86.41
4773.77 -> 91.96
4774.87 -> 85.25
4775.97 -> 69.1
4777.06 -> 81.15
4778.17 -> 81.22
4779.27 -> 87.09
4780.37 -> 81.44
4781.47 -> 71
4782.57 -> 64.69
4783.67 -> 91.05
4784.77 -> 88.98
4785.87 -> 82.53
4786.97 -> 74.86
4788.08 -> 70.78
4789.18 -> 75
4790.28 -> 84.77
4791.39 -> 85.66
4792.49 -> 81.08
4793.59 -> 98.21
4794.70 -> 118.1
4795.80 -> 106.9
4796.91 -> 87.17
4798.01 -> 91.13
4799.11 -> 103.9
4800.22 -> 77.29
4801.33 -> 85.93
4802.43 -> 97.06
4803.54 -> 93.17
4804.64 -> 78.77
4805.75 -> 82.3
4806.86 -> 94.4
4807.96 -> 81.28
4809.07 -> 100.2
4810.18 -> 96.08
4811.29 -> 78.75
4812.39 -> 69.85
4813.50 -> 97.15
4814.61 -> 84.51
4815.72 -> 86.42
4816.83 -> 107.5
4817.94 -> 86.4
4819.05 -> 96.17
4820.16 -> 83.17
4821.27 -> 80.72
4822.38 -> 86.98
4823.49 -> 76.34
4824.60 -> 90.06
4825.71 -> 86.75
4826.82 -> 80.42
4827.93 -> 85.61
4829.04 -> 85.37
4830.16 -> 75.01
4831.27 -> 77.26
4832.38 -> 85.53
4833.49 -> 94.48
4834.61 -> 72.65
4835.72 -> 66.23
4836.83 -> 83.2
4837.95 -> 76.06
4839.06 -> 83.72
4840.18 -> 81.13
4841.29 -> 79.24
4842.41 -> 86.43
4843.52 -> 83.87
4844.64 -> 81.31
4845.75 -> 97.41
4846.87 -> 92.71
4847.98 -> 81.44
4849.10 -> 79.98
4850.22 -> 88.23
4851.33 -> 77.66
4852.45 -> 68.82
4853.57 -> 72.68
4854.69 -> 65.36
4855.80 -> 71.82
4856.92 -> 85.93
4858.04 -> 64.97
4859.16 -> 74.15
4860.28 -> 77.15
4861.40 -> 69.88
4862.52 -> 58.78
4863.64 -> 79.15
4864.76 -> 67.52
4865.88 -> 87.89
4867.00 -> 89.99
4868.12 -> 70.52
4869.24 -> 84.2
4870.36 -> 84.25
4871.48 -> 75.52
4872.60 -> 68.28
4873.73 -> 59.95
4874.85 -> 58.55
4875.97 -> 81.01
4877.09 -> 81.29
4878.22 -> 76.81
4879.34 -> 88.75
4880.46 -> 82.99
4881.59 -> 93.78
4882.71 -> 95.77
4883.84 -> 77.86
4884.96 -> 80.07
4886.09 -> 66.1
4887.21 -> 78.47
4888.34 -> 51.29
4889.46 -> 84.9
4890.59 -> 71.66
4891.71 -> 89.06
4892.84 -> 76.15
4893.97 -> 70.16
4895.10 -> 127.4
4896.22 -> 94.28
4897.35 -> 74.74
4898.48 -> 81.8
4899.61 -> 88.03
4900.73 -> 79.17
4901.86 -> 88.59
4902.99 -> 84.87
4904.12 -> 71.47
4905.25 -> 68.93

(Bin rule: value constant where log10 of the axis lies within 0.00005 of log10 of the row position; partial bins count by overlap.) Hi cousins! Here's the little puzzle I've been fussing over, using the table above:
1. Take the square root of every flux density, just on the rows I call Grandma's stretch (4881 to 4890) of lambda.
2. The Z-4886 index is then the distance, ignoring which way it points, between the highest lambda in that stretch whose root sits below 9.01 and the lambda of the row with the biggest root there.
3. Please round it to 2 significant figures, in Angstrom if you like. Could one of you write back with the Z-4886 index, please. 5.6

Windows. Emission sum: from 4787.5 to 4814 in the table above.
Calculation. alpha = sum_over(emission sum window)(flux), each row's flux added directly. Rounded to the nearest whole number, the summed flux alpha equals 2135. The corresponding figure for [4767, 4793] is 1949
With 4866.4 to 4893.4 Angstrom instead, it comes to 1867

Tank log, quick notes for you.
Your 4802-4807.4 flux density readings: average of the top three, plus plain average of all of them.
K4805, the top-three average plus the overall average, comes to 184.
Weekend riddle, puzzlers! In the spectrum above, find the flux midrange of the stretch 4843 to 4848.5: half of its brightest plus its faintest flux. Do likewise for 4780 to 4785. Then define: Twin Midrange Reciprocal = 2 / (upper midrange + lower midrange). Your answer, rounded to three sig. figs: 0.0120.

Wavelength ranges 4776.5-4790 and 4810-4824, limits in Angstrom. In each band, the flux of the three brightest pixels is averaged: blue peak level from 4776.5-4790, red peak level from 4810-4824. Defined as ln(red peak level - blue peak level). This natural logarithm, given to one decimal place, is 2.4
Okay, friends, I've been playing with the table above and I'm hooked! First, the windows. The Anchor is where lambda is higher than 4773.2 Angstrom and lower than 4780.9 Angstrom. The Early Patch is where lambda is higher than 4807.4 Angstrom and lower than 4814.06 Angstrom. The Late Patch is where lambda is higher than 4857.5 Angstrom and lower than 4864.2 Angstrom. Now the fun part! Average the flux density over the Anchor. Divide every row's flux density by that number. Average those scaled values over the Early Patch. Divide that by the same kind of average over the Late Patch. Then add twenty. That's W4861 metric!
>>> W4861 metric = 21.2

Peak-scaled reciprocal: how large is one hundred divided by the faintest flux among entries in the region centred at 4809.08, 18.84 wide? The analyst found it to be 1.43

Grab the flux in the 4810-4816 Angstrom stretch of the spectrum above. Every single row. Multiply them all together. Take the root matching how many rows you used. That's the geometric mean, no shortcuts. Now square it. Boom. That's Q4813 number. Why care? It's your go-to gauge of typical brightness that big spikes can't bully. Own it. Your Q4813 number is 7211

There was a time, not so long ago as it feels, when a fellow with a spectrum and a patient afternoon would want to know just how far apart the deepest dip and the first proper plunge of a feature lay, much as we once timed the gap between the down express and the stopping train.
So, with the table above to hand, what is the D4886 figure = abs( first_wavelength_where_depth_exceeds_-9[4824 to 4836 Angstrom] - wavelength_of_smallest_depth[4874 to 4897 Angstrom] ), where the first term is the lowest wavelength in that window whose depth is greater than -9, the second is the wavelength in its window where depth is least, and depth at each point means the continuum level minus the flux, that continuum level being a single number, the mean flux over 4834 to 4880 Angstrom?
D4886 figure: 68.3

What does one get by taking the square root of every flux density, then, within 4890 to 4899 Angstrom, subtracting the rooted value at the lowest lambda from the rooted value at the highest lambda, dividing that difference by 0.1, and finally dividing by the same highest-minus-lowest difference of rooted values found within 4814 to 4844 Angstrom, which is -166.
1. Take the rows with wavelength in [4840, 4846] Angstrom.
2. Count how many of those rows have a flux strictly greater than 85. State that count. 2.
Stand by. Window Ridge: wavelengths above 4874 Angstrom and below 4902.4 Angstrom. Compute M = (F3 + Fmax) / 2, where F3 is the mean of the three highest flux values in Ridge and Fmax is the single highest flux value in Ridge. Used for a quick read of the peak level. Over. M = 117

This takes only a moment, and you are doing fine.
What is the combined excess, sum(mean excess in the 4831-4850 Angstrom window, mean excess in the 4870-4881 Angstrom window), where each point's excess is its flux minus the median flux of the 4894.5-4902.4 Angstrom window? -17.8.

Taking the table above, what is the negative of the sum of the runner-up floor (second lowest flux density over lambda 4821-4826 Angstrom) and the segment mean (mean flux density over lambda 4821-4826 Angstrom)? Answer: -165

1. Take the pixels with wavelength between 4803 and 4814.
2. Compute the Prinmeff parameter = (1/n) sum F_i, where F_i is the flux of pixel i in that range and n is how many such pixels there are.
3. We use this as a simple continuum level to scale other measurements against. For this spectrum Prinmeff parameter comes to 87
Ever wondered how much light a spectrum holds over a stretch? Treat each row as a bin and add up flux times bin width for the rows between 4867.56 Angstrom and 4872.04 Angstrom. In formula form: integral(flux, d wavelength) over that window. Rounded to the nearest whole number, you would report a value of 353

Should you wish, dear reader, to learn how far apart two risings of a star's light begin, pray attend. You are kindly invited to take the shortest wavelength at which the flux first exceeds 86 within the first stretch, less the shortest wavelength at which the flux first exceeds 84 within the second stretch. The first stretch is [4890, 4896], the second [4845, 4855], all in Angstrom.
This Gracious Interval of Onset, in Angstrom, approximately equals 46.0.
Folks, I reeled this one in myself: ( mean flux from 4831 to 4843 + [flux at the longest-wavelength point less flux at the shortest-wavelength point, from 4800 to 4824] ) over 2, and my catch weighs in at 40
